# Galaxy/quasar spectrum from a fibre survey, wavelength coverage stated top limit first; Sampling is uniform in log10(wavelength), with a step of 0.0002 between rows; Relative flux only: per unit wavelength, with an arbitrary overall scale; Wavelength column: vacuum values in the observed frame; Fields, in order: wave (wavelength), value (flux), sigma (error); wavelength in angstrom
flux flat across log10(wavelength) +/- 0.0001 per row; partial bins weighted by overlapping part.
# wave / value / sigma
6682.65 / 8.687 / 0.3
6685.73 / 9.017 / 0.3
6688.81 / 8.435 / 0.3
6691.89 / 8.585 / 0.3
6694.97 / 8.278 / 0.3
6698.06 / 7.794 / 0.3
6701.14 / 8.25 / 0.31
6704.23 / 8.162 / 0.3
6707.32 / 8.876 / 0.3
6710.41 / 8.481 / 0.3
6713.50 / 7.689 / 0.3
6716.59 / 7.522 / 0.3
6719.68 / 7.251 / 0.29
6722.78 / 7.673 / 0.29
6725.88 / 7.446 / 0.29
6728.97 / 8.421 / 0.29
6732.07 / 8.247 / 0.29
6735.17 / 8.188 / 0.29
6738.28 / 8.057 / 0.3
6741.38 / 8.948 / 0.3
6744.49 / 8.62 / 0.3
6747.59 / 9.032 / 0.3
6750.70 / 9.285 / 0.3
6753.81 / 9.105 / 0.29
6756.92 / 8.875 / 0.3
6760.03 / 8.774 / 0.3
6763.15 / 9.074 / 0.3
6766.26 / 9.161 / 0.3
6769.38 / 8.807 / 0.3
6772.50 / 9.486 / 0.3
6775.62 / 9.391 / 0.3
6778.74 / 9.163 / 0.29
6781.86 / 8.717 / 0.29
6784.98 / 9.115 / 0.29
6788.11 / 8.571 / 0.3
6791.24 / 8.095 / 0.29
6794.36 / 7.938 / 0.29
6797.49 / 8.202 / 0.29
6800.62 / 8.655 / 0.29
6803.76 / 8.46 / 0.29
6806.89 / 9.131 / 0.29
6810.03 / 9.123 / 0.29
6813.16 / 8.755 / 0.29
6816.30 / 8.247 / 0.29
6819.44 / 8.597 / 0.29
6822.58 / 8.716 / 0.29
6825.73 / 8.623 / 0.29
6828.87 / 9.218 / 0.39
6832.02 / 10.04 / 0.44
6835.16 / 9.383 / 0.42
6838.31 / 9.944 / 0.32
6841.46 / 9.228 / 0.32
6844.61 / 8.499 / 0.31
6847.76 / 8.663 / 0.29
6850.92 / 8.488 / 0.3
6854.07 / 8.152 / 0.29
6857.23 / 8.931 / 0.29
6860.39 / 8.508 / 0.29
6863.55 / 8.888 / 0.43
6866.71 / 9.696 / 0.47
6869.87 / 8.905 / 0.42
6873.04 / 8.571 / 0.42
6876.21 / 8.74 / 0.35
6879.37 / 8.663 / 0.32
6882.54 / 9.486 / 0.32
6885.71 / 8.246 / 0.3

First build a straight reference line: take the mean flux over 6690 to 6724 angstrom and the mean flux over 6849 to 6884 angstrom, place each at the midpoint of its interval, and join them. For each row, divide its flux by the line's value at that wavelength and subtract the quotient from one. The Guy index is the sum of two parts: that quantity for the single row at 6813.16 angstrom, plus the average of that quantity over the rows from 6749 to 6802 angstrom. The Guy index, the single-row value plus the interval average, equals -0.08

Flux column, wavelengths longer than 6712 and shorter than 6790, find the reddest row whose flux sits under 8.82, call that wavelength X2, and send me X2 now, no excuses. 6788.11 angstrom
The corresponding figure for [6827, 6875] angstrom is 6873.04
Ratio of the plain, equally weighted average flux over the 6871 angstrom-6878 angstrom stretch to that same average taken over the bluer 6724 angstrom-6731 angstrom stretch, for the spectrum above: 1.09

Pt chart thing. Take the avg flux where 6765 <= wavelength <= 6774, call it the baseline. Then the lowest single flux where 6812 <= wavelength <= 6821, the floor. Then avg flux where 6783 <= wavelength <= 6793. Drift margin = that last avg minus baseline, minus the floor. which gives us -8.80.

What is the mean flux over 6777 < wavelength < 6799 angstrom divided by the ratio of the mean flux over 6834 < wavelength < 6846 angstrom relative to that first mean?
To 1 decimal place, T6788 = 7.9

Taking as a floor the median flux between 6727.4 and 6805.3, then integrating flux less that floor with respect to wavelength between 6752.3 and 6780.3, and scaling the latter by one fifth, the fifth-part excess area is 1.8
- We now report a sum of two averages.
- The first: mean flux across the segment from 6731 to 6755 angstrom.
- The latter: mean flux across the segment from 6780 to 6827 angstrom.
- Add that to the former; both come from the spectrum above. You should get 17.3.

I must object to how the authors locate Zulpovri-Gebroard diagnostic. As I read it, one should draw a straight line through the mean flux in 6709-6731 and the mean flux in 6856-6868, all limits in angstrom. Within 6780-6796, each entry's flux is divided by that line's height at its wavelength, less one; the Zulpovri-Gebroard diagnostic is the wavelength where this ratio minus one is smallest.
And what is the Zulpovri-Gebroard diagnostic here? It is 6794.36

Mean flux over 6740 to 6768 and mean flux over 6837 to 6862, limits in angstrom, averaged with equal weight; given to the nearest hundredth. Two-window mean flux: 8.89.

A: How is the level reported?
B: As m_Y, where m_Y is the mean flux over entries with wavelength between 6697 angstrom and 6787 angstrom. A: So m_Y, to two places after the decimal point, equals 8.54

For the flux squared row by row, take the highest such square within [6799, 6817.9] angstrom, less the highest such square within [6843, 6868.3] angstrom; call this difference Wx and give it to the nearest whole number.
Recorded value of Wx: -11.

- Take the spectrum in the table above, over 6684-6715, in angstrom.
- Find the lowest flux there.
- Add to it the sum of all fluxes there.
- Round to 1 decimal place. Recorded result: 91.3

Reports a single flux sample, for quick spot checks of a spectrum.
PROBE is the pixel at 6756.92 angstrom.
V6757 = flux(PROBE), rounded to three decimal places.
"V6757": 8.875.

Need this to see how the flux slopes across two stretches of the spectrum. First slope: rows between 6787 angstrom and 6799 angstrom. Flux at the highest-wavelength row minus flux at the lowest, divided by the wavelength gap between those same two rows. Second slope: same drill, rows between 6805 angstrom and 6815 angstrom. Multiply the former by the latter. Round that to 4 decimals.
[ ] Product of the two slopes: 0.0024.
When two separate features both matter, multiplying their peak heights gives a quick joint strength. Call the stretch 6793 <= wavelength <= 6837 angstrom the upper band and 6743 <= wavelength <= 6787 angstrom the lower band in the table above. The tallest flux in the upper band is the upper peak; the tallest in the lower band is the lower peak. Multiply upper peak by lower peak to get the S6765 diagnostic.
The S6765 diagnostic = 95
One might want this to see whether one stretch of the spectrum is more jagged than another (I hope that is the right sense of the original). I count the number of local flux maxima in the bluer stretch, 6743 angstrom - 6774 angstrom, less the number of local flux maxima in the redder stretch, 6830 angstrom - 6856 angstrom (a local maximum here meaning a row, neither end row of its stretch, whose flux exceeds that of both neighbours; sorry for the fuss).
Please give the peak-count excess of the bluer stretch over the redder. 0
